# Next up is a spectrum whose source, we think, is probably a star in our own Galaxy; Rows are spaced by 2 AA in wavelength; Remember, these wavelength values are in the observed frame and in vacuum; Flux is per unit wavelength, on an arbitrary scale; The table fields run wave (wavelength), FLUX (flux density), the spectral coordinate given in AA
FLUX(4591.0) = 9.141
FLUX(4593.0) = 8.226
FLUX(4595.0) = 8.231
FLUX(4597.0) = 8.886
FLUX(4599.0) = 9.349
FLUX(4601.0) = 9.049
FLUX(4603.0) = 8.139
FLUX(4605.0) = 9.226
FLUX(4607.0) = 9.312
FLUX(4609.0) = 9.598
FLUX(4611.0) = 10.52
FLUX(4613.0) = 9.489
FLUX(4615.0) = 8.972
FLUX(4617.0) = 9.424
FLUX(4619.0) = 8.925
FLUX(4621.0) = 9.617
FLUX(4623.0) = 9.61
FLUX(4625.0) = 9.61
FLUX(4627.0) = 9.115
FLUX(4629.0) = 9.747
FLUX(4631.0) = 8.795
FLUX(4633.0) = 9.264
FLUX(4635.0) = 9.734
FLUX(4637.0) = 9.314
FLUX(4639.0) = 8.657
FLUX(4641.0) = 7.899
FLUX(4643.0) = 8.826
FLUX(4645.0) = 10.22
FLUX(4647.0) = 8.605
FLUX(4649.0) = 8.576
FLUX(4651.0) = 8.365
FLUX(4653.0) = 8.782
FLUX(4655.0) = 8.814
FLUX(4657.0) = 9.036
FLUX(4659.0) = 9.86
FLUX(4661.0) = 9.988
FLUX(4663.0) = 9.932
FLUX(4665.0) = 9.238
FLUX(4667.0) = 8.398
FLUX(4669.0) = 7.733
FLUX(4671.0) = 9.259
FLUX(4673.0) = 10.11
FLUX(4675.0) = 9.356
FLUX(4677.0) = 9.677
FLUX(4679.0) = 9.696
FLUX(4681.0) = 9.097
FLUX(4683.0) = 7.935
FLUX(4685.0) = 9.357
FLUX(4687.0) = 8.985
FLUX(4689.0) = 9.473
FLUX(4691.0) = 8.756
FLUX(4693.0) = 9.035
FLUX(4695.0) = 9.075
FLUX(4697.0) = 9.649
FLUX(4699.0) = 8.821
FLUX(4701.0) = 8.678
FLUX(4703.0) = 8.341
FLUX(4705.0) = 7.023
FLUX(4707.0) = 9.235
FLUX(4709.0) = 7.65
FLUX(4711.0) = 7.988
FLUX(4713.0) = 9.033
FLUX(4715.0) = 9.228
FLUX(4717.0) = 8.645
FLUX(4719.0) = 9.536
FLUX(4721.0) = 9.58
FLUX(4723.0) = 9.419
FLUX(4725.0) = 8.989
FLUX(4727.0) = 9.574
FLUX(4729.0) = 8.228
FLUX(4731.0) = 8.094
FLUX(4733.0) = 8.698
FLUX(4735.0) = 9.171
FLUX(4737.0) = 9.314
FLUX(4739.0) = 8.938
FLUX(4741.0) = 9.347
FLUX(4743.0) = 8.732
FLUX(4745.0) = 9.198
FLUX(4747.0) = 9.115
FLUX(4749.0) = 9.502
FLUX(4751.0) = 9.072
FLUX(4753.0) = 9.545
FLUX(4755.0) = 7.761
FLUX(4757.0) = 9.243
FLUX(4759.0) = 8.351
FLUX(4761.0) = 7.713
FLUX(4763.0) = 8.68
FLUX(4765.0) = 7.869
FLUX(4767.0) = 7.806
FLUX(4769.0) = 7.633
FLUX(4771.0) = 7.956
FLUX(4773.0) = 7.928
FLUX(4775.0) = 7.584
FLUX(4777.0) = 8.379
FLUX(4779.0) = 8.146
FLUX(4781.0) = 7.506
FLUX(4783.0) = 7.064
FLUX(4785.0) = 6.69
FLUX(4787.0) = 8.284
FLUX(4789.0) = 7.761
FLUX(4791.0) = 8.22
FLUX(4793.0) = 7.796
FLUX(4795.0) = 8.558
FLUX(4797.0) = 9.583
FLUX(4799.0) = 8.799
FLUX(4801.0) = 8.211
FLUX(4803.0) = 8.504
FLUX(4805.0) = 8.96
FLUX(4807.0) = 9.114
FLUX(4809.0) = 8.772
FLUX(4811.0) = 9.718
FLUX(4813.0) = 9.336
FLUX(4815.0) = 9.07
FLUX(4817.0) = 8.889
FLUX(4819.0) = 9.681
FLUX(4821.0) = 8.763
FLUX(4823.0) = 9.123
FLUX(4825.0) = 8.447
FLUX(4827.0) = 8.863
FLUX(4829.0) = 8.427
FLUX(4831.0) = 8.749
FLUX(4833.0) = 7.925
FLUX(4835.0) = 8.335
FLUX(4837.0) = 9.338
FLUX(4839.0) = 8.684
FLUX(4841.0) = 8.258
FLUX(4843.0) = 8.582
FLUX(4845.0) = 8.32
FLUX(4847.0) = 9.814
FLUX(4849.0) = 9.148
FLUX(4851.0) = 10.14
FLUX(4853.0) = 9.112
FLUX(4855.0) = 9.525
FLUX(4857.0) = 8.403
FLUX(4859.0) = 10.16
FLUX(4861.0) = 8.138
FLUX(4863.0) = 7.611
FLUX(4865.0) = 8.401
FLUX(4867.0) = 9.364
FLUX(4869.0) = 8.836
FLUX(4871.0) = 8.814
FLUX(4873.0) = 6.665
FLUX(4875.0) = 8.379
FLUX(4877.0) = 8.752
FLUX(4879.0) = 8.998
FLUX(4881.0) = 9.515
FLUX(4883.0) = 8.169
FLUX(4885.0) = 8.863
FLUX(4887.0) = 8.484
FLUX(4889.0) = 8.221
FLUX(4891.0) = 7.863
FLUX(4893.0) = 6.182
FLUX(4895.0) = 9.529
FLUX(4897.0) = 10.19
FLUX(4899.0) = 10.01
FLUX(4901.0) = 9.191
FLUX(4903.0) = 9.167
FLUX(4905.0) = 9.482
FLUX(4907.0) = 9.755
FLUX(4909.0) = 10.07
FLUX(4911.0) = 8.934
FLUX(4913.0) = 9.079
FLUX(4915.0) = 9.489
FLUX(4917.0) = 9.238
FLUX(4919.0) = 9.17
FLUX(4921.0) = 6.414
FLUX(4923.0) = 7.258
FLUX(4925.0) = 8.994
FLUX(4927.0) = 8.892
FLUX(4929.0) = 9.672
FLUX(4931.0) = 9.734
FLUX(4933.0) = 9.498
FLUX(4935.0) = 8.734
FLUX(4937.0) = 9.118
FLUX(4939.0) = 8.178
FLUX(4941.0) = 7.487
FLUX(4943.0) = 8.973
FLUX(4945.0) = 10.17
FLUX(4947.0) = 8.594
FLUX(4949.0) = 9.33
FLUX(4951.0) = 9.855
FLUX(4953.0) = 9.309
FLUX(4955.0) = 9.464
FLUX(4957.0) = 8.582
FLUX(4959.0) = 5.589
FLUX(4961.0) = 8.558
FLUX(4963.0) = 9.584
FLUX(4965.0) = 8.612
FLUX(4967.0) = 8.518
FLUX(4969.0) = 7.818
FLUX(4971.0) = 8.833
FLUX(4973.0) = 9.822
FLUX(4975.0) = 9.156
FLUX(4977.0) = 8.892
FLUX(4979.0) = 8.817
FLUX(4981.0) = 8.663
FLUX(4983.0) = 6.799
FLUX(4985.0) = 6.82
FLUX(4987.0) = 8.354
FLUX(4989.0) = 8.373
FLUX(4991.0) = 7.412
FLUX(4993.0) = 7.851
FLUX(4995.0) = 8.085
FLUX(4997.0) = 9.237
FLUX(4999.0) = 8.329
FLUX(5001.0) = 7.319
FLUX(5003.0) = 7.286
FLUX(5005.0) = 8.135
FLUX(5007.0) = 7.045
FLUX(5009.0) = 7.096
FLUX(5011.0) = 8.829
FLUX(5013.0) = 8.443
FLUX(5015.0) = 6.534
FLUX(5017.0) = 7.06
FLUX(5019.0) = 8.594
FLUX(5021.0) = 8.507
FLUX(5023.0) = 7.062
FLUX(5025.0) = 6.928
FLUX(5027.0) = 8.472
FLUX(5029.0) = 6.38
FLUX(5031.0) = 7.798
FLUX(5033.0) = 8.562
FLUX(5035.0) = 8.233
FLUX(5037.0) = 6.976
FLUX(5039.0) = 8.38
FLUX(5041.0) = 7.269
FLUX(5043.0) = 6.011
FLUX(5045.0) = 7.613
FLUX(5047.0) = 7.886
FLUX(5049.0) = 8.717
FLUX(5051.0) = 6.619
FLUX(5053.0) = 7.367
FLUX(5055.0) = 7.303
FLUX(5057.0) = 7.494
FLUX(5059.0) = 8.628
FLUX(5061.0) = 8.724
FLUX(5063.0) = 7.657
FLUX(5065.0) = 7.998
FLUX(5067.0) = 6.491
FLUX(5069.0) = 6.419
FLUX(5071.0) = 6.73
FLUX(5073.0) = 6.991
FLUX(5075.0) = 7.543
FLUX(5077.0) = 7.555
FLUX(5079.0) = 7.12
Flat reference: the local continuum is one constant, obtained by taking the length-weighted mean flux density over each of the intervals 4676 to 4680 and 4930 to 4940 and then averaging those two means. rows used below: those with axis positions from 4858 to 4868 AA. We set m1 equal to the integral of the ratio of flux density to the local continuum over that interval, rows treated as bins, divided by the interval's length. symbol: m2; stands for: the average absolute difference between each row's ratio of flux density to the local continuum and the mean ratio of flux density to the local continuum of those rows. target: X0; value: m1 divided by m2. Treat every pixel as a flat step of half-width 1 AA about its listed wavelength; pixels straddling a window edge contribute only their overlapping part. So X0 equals 11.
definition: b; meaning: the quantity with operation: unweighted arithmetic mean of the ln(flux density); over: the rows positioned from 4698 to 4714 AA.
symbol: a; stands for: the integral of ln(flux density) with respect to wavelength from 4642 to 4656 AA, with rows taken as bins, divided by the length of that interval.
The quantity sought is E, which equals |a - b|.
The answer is 0.06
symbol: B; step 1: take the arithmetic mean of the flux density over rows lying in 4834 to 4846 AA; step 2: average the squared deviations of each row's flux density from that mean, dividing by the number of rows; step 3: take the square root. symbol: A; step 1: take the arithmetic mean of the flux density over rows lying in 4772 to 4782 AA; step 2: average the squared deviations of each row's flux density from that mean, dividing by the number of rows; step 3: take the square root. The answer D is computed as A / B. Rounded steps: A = 0.33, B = 0.4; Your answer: 0.90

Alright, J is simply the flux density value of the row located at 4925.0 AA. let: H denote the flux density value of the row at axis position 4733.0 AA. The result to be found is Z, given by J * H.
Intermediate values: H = 8.698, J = 8.994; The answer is 78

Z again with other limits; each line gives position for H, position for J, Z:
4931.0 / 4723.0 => 92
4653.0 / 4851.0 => 89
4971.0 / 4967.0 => 75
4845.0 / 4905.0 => 79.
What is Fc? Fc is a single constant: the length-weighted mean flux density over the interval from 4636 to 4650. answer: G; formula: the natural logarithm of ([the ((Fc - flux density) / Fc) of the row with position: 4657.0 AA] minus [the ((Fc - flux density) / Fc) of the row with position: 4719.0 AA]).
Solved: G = -2.9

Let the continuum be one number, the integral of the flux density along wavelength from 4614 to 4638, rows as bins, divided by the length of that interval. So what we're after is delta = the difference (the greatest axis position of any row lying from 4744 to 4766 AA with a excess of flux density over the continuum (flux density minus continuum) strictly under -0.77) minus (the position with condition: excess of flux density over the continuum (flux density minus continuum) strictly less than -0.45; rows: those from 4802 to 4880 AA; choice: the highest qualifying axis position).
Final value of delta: -112 AA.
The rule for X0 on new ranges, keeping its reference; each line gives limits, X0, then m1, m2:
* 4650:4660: 24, 0.96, 0.041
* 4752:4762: 12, 0.91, 0.074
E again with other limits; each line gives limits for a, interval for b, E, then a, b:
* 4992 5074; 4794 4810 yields 0.15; 2.03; 2.18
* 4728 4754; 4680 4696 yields 0.00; 2.20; 2.19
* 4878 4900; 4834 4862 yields 0.04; 2.16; 2.19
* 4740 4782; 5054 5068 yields 0.08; 2.13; 2.04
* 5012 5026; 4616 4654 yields 0.19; 2.02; 2.21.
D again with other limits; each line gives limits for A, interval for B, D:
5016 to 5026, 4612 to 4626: 2.69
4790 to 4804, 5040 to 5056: 0.69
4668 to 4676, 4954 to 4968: 0.70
